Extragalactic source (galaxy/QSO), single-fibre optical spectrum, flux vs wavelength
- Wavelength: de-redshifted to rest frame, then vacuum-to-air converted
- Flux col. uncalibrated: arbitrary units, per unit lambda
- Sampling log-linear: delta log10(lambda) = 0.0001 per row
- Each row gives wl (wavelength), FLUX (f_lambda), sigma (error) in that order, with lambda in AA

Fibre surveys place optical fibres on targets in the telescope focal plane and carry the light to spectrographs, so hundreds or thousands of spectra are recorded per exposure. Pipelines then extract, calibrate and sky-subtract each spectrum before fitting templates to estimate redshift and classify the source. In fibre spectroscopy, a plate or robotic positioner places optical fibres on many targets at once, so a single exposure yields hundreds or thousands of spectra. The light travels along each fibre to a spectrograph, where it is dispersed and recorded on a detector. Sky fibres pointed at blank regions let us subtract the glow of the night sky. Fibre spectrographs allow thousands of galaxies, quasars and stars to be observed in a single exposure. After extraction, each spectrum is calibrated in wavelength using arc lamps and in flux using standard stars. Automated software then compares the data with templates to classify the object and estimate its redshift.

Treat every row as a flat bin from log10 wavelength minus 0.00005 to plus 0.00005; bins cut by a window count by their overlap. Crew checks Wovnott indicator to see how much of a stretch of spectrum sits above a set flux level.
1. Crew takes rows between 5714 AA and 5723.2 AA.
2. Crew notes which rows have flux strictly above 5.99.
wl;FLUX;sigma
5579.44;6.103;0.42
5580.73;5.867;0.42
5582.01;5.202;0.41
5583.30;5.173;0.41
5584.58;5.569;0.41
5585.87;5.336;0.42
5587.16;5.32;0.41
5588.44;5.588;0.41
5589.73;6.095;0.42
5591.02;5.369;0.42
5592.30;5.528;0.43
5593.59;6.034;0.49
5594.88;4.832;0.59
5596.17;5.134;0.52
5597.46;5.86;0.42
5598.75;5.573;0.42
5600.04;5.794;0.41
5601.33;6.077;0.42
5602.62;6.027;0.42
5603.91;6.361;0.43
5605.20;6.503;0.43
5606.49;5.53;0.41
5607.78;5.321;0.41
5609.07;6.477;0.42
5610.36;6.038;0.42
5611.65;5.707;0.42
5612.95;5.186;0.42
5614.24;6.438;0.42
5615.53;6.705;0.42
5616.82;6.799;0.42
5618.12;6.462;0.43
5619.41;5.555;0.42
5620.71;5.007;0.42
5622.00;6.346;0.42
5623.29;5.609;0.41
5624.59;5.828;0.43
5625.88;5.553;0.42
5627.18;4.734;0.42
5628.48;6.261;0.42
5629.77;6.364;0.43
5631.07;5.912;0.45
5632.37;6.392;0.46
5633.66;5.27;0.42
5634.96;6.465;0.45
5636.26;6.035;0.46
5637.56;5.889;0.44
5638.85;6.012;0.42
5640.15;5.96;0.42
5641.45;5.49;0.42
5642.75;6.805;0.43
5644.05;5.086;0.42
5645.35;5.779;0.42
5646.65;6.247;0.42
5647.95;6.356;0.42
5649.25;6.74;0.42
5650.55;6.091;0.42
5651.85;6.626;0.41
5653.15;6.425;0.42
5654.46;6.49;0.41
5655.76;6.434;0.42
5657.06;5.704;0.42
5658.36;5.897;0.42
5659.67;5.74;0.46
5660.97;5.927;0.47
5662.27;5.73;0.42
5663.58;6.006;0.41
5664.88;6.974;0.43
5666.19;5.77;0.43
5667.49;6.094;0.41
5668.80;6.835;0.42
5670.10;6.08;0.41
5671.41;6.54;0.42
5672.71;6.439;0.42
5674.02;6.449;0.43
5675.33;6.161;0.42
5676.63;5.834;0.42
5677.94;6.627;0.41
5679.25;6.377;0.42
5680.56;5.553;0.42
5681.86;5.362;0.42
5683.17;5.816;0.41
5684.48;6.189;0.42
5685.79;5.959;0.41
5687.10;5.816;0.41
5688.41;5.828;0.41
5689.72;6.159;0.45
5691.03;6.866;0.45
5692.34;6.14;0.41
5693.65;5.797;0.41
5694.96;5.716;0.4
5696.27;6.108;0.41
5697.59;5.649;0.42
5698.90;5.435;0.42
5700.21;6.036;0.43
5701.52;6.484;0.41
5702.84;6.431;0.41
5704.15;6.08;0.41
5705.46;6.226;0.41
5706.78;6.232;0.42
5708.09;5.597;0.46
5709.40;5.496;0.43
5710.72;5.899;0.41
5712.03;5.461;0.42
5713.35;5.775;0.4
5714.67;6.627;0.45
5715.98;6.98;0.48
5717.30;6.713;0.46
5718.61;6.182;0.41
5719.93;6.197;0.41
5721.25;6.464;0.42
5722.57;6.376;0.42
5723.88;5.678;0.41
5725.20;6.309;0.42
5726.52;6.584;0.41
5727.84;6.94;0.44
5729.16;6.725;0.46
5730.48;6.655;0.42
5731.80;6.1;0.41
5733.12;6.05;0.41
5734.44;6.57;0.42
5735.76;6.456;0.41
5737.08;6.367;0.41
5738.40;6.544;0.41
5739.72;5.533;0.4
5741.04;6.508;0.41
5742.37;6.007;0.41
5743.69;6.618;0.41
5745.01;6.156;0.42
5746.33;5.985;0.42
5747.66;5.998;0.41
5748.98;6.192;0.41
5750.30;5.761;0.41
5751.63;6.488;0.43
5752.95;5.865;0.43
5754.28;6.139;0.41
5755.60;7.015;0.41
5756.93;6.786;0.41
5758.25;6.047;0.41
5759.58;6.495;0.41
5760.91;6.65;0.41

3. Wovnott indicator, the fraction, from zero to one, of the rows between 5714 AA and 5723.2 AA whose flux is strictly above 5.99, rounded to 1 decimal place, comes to 1.0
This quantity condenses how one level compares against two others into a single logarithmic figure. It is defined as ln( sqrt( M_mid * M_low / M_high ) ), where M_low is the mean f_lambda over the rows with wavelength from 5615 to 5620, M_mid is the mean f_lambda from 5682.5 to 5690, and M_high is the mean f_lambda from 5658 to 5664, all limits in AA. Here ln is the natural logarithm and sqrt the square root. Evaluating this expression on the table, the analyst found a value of 0.935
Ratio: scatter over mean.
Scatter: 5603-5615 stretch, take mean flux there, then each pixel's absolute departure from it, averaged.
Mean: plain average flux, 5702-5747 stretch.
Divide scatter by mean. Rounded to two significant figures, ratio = 0.073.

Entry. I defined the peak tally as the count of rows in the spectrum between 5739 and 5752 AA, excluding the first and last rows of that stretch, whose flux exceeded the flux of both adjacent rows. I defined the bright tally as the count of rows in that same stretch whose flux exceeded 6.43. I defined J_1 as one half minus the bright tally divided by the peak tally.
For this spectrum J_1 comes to -0.5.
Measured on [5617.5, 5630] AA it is 0.0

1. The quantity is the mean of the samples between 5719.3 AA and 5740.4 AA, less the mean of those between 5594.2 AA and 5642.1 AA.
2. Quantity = 0.47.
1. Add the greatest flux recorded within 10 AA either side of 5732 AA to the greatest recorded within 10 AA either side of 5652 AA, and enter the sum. 13.7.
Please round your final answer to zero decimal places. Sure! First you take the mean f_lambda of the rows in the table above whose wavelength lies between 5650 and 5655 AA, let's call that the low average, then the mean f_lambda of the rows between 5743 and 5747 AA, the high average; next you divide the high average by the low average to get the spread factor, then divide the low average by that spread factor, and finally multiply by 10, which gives 66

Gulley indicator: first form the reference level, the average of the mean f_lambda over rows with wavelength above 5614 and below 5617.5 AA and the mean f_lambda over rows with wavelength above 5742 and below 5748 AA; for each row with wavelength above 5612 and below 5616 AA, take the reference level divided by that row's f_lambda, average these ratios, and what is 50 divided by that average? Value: 47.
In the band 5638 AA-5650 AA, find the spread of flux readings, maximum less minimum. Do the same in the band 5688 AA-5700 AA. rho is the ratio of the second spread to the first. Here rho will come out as 0.83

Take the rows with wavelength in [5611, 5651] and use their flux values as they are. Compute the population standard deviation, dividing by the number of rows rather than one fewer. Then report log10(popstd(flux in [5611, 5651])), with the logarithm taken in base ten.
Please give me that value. -0.26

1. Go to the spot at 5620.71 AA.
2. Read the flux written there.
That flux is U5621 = 5.007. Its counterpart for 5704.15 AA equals 6.08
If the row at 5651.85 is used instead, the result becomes 6.626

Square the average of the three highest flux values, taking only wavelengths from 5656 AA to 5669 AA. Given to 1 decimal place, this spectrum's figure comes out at 44.0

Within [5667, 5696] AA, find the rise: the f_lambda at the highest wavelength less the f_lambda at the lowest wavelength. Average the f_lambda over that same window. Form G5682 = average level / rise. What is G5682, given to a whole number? -16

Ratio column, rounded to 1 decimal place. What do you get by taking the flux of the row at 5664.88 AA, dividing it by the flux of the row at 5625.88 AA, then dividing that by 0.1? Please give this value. 12.6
